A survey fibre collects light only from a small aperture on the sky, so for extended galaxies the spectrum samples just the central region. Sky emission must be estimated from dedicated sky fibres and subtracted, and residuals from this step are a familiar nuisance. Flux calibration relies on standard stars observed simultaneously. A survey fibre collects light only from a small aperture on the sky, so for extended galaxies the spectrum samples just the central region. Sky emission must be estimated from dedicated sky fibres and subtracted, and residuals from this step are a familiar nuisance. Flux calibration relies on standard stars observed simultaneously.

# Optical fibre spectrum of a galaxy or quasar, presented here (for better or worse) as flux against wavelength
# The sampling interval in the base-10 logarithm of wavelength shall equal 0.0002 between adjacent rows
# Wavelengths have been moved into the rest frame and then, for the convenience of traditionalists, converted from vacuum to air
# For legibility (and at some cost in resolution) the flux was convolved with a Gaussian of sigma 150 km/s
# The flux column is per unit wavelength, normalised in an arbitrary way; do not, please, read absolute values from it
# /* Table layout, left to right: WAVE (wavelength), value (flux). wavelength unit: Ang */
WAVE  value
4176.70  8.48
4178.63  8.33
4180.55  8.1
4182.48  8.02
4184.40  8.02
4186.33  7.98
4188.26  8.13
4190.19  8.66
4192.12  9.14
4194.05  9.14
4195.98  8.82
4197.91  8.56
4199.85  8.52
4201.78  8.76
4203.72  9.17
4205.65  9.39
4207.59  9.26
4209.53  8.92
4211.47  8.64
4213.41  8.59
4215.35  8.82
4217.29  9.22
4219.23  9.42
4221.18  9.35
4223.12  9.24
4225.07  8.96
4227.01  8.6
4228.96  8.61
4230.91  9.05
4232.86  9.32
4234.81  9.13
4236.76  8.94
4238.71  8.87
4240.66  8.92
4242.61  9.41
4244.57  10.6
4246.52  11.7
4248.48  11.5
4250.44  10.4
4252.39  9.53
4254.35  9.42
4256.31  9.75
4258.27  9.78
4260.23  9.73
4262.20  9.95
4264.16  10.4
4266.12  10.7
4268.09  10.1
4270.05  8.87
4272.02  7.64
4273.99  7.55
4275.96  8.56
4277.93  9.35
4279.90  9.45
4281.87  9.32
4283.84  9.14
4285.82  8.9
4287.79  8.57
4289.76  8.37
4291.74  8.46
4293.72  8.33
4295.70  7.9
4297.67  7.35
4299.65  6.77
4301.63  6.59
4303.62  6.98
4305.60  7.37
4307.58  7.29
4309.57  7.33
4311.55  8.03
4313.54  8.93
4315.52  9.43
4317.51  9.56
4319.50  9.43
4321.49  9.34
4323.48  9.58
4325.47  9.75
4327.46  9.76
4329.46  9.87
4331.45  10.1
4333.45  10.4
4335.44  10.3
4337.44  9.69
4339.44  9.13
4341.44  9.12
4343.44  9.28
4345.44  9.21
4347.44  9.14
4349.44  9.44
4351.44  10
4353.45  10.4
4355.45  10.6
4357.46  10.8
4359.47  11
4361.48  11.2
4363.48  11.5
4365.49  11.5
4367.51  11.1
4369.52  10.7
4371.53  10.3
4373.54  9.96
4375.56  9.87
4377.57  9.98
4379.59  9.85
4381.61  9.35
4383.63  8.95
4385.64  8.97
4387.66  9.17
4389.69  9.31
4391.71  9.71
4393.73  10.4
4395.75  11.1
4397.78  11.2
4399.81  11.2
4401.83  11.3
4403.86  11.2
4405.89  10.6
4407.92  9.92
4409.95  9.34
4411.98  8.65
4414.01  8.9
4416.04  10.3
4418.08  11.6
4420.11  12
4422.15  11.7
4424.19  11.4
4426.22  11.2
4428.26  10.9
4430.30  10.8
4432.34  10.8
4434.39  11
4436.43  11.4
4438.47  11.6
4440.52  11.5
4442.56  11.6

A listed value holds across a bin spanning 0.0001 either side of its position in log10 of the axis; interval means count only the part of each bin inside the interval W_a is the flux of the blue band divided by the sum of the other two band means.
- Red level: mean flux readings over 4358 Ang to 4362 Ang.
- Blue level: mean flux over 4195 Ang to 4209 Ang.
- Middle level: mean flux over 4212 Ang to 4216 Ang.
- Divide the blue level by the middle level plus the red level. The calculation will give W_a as 0.45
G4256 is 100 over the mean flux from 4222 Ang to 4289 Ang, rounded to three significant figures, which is 10.6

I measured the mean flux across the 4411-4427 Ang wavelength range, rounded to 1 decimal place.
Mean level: 10.7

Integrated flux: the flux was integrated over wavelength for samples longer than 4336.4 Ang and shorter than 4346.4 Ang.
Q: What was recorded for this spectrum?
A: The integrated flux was 92.8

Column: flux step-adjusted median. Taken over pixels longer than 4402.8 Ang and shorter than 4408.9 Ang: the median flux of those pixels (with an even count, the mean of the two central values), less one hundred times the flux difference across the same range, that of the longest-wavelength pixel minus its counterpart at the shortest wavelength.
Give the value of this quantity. 139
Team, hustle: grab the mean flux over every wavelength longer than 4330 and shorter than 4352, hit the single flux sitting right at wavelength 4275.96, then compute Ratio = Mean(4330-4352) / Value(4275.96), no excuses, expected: 1.12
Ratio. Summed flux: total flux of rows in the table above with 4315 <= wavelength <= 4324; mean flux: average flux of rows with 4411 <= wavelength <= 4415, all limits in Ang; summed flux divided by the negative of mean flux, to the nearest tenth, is -5.4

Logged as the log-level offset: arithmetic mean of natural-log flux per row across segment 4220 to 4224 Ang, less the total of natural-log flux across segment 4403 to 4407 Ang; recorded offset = -2.55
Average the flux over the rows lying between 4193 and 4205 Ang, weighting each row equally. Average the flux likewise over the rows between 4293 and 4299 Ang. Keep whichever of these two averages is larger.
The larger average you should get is 8.8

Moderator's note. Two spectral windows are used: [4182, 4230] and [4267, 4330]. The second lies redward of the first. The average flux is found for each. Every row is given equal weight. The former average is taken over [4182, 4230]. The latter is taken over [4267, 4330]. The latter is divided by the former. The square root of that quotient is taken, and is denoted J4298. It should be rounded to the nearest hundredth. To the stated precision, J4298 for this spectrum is 0.99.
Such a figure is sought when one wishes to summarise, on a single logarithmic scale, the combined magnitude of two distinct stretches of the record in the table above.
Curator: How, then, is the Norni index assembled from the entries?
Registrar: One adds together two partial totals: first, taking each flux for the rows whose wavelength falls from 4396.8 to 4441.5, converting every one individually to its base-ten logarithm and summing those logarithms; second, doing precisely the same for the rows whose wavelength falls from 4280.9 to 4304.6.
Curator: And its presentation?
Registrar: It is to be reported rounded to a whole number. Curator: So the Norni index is 34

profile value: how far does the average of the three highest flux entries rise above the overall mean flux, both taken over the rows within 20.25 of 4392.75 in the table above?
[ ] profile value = 1.2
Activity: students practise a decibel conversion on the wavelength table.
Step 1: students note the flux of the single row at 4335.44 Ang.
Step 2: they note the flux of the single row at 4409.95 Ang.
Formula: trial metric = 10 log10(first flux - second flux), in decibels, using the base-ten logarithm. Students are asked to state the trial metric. 0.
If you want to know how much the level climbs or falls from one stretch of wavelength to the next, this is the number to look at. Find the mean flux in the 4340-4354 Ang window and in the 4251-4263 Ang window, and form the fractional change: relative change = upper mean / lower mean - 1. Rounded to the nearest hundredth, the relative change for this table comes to -0.02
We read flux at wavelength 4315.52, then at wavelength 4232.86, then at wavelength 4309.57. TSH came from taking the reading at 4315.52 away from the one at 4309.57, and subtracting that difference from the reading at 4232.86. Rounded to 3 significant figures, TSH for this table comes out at 11.4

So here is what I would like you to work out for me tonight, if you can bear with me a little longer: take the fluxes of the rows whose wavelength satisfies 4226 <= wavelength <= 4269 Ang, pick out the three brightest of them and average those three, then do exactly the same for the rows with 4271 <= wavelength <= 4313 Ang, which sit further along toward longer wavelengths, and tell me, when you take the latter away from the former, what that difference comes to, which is 1.9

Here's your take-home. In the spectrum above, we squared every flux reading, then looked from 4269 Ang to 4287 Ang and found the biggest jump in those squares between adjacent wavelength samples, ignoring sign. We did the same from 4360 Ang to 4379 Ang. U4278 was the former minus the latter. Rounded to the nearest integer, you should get 11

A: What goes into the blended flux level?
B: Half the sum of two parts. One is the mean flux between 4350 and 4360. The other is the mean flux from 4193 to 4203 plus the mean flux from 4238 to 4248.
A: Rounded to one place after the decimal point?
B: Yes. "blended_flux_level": 14.6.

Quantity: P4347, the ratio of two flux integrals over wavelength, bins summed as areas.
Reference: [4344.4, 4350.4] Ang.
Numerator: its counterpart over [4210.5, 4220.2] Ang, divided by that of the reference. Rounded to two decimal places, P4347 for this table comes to 1.56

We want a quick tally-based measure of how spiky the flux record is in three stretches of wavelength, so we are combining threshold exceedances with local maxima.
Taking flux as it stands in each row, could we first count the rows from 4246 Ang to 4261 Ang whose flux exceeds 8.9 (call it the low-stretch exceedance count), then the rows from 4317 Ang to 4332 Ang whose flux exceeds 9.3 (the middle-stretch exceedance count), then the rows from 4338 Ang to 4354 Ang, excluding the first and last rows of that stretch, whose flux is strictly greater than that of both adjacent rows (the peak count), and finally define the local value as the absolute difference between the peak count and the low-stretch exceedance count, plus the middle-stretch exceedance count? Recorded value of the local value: 15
